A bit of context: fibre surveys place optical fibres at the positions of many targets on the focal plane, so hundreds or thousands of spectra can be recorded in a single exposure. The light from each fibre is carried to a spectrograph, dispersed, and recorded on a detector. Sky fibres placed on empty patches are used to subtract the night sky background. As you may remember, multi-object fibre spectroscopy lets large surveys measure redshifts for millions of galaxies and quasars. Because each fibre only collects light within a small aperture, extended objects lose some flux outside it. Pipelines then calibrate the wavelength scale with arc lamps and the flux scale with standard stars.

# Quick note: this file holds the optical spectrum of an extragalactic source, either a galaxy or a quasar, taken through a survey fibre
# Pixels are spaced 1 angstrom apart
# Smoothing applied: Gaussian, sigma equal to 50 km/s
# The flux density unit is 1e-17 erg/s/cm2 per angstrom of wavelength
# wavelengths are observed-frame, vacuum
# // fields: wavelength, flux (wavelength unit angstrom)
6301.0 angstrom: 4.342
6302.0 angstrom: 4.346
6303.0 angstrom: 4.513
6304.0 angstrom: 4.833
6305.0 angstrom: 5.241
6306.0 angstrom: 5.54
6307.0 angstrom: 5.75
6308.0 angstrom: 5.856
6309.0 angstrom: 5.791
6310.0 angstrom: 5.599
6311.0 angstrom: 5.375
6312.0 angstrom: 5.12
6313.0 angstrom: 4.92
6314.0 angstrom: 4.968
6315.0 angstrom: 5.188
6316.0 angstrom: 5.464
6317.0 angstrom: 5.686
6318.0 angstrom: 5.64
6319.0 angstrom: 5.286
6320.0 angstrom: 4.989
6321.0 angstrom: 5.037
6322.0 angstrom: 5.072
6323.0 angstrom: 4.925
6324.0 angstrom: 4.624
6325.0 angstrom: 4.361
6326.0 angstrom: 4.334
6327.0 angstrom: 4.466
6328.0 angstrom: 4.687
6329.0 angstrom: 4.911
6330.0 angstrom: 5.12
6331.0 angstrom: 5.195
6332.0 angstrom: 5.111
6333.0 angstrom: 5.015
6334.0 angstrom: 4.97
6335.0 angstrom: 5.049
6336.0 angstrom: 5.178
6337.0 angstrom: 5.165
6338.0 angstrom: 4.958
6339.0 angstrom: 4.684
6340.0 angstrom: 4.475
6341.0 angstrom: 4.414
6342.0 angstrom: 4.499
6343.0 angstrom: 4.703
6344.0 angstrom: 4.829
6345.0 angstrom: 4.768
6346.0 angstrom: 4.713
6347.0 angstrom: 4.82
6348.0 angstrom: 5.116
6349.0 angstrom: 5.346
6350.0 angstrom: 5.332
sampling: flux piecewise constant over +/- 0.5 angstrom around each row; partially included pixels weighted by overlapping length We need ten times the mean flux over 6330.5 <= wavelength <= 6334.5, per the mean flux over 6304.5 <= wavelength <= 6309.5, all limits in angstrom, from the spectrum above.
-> 9.0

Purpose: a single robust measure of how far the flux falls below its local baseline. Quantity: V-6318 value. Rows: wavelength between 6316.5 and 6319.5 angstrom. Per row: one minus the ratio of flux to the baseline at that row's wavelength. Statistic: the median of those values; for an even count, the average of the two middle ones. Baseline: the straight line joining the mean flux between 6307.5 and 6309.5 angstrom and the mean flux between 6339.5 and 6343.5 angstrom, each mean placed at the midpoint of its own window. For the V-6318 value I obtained -0.04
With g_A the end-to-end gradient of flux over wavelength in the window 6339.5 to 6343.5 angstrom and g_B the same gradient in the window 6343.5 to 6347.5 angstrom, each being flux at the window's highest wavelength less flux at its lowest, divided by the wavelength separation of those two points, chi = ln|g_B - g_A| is -2.5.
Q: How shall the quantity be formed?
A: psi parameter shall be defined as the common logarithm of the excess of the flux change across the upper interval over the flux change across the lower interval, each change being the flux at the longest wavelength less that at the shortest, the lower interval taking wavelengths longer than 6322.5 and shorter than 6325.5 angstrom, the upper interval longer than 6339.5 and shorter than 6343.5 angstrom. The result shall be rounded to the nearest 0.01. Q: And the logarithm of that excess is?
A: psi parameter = -0.10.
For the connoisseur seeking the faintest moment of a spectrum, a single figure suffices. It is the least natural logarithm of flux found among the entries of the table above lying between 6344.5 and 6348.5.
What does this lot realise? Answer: 1.55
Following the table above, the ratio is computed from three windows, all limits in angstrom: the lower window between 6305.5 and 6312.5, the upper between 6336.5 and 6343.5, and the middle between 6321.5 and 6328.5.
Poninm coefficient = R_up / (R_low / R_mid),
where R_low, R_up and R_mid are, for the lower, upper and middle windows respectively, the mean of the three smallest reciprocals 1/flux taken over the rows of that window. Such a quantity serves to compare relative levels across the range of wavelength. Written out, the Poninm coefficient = 0.240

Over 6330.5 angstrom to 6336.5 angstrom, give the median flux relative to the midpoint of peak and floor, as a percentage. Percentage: 100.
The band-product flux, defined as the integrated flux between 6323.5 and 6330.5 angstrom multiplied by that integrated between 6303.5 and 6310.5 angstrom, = 1255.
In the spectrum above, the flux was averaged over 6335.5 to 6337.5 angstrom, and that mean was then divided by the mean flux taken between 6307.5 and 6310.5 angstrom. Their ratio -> 0.90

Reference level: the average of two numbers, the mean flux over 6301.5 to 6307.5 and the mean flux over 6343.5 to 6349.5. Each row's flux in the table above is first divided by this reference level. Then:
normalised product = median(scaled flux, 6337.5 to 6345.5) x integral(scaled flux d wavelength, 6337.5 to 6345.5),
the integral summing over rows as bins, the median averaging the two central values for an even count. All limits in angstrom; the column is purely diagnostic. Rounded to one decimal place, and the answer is 7.1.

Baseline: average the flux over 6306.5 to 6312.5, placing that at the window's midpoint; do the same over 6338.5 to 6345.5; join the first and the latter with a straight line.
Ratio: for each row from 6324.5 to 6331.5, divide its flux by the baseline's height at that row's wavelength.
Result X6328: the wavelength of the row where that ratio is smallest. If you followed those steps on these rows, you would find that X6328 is 6326.0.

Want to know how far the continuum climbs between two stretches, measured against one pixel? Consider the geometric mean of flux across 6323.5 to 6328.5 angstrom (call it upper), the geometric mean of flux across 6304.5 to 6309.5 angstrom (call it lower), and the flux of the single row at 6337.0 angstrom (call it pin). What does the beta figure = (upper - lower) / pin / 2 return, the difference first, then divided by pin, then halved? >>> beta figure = -0.11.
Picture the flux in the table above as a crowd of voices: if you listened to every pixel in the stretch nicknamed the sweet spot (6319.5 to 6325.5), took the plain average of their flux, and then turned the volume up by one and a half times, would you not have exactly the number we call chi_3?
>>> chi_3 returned 7.3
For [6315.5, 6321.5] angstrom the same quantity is 8.0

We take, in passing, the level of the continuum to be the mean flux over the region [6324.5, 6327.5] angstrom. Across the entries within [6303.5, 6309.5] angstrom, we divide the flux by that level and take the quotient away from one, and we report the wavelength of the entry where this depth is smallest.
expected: 6308.0 angstrom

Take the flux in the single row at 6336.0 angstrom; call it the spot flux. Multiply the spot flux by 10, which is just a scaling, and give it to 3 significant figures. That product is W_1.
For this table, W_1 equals 51.8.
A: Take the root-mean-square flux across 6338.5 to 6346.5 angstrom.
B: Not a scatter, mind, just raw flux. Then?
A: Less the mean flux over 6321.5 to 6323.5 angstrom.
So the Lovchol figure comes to -0.36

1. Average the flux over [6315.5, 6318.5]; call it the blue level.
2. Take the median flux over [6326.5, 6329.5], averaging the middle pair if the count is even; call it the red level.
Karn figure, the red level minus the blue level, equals -0.91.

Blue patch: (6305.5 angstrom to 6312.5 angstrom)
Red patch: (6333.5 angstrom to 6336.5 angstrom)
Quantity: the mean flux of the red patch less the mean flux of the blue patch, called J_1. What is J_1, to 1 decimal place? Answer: -0.5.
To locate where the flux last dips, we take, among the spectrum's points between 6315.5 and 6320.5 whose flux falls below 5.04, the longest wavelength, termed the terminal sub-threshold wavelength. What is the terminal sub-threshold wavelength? 6320.0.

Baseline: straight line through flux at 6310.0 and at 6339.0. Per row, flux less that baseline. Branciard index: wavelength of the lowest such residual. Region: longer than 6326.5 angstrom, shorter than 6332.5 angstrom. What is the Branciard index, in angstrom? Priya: 6327.0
